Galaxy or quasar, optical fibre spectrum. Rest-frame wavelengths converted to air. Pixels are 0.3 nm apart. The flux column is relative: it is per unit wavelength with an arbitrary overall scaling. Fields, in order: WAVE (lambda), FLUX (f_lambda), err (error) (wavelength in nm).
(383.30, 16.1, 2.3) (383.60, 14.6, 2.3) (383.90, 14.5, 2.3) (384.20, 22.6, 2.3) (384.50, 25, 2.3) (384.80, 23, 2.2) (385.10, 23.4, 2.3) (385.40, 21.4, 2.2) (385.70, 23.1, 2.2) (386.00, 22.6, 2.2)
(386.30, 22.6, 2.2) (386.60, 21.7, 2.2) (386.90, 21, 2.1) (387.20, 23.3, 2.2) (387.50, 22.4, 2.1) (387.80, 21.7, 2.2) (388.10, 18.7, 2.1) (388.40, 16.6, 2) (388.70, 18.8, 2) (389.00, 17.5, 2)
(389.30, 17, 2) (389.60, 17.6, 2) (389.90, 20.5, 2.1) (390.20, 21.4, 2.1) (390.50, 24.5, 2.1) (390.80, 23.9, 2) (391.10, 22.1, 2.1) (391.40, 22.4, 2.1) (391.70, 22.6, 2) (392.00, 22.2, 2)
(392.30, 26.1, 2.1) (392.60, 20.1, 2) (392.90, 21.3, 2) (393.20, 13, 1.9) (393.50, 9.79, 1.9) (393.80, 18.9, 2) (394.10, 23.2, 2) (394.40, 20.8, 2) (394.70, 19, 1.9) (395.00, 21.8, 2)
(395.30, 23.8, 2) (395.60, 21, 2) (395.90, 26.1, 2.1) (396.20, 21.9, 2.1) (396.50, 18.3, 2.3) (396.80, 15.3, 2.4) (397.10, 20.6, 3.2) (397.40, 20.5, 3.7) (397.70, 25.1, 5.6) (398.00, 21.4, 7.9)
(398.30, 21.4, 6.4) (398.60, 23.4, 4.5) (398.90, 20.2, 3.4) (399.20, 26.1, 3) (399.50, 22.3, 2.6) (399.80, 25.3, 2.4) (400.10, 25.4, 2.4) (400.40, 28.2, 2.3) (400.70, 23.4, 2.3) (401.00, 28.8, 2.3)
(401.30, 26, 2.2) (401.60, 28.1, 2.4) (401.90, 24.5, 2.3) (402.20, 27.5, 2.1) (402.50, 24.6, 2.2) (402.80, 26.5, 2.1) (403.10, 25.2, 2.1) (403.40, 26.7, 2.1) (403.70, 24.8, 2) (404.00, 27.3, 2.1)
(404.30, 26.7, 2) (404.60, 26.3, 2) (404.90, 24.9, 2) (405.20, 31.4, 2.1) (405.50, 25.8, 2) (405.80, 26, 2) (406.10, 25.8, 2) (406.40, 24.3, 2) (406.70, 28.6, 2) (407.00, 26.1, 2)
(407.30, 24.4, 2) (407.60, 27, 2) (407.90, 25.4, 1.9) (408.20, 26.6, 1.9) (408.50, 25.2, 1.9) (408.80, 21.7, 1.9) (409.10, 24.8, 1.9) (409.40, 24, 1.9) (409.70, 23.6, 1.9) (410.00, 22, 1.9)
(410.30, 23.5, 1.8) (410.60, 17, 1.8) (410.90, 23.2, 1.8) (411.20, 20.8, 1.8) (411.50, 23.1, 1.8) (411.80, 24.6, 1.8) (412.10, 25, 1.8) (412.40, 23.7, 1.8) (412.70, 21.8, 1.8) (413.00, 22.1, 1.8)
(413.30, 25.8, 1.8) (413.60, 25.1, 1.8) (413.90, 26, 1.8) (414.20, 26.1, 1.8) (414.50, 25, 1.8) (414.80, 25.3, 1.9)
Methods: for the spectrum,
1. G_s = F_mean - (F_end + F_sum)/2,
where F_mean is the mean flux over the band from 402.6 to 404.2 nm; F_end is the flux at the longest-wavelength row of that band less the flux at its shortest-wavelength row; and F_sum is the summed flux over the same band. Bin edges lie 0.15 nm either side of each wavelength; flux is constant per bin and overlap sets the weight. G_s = -39.6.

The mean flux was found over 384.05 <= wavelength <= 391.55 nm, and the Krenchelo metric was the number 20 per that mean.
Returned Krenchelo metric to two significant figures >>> 0.93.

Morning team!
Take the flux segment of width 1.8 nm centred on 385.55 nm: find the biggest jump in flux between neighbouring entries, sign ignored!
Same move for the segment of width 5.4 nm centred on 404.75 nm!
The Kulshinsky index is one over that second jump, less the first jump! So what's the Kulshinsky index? -2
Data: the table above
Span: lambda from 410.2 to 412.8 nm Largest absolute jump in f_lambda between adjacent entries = 6.5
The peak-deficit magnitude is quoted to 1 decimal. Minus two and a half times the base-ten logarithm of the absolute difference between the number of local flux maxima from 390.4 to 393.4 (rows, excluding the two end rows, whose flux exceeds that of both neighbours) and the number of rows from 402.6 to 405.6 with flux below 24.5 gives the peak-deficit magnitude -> -1.2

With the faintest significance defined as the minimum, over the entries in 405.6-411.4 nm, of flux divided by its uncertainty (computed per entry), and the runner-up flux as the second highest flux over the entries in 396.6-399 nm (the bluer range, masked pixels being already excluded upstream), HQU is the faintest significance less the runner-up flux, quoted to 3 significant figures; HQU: -14.0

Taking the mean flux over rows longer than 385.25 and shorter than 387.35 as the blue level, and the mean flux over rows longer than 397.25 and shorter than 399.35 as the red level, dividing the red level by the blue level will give 1.02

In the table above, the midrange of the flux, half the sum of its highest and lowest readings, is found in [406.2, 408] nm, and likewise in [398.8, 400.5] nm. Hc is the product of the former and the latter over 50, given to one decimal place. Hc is 12.8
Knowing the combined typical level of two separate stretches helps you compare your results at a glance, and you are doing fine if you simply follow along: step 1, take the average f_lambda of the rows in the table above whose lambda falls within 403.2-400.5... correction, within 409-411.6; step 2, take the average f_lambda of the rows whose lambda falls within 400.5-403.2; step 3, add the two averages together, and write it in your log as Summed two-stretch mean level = 48.5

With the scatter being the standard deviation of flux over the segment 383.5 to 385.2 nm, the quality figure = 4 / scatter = 0.9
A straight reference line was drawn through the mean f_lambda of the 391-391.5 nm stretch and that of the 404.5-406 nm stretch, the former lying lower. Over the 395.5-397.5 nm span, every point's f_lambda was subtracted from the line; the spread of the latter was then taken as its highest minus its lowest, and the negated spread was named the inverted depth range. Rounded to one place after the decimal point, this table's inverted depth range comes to -11.1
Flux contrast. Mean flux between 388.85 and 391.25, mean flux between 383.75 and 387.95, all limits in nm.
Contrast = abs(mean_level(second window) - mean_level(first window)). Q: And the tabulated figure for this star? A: 1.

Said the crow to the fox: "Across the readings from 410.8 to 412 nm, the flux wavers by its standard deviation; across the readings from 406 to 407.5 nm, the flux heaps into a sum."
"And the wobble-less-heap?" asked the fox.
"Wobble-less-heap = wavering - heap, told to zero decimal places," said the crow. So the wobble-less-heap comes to -128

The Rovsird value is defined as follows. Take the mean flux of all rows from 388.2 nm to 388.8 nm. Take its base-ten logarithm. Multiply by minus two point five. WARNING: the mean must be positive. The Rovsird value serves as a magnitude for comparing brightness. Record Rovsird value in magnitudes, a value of -3.12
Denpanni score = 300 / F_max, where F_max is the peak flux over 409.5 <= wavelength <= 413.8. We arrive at 11.6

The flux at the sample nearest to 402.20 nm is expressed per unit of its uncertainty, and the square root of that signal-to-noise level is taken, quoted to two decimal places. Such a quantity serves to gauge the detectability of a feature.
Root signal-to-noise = 3.62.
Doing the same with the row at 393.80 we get 3.07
